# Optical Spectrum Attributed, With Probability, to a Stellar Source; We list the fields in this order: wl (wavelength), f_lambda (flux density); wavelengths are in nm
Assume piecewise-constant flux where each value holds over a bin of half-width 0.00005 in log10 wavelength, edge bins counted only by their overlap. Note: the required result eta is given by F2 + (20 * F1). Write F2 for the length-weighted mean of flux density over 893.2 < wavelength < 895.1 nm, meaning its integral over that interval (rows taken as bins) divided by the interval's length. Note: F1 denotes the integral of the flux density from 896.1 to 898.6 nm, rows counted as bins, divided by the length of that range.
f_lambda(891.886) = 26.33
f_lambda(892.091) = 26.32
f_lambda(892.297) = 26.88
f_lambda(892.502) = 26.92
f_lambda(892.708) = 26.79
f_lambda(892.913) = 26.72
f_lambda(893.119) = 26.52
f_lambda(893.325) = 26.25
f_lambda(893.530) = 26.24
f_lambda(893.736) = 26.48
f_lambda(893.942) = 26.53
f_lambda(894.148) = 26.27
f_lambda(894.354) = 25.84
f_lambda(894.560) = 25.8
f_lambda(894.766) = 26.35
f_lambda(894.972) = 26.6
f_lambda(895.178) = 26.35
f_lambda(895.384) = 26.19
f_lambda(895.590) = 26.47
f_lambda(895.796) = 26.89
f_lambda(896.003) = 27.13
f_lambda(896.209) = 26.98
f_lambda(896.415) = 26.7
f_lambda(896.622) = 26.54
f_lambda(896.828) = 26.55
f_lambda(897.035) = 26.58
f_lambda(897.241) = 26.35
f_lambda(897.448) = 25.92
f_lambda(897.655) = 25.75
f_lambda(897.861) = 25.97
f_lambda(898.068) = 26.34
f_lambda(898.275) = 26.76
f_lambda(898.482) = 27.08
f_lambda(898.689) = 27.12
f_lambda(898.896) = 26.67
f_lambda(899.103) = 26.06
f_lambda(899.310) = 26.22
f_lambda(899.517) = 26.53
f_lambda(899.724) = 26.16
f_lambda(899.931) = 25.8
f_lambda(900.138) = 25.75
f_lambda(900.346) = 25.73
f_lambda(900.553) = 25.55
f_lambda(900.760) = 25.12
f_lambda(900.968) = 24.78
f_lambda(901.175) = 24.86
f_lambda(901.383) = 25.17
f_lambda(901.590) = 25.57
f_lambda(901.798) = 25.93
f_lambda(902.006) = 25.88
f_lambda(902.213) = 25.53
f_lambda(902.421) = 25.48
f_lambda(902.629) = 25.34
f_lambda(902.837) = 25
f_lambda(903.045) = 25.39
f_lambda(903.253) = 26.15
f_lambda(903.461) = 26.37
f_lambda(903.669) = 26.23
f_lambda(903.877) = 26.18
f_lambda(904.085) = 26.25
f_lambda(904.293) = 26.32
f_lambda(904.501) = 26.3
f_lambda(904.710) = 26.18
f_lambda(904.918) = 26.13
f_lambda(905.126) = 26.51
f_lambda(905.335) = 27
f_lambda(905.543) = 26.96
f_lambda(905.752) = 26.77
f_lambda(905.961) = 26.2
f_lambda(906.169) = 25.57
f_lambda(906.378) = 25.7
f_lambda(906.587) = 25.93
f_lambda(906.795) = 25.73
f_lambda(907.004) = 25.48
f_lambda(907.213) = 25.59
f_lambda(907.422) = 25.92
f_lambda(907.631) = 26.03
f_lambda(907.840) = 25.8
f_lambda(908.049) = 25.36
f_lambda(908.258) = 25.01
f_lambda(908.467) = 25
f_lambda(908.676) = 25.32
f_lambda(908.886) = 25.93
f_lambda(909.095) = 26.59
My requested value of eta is 555.6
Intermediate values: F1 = 26.5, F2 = 26.3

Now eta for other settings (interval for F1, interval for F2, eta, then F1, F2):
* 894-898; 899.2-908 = 553.6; 26.4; 25.9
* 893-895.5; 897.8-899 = 552.4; 26.3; 26.7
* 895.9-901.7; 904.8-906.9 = 548.9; 26.1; 26.3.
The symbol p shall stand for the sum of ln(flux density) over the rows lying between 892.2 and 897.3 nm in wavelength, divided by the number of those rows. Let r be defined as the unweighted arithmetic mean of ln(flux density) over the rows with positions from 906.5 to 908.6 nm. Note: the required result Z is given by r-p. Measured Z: -0.036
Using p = 3.28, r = 3.24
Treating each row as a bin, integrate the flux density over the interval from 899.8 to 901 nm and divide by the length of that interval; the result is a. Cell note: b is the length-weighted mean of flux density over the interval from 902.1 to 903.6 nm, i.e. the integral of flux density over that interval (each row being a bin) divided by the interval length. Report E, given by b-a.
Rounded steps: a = 25.5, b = 25.6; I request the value 0.1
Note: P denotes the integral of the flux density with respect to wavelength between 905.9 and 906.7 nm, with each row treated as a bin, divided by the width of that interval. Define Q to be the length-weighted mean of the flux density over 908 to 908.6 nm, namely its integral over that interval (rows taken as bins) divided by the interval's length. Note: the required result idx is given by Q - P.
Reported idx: -0.7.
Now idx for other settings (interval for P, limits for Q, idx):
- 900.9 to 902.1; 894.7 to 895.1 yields 1.1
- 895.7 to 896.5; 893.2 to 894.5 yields -0.7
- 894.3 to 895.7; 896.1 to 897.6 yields 0.2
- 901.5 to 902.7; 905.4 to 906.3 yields 0.8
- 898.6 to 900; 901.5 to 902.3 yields -0.6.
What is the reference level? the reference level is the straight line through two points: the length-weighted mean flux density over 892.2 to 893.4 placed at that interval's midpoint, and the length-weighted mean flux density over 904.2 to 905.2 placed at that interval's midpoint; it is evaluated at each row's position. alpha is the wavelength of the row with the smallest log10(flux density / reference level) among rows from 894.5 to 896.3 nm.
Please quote 894.560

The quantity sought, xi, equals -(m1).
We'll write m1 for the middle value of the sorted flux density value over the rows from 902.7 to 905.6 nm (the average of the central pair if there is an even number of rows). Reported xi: -26.2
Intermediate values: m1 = 26.2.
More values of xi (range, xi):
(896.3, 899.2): -26.5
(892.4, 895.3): -26.4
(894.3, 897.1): -26.5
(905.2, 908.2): -25.9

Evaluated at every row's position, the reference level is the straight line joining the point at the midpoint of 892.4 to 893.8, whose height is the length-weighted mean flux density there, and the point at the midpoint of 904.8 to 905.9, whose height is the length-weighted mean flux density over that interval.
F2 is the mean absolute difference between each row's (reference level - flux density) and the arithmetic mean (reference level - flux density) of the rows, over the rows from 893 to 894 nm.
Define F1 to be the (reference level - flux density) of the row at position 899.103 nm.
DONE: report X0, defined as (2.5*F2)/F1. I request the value 1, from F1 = 0.54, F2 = 0.13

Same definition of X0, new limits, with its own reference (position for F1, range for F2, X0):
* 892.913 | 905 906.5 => -8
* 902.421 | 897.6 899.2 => 1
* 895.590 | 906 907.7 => 4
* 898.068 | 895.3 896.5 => 3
